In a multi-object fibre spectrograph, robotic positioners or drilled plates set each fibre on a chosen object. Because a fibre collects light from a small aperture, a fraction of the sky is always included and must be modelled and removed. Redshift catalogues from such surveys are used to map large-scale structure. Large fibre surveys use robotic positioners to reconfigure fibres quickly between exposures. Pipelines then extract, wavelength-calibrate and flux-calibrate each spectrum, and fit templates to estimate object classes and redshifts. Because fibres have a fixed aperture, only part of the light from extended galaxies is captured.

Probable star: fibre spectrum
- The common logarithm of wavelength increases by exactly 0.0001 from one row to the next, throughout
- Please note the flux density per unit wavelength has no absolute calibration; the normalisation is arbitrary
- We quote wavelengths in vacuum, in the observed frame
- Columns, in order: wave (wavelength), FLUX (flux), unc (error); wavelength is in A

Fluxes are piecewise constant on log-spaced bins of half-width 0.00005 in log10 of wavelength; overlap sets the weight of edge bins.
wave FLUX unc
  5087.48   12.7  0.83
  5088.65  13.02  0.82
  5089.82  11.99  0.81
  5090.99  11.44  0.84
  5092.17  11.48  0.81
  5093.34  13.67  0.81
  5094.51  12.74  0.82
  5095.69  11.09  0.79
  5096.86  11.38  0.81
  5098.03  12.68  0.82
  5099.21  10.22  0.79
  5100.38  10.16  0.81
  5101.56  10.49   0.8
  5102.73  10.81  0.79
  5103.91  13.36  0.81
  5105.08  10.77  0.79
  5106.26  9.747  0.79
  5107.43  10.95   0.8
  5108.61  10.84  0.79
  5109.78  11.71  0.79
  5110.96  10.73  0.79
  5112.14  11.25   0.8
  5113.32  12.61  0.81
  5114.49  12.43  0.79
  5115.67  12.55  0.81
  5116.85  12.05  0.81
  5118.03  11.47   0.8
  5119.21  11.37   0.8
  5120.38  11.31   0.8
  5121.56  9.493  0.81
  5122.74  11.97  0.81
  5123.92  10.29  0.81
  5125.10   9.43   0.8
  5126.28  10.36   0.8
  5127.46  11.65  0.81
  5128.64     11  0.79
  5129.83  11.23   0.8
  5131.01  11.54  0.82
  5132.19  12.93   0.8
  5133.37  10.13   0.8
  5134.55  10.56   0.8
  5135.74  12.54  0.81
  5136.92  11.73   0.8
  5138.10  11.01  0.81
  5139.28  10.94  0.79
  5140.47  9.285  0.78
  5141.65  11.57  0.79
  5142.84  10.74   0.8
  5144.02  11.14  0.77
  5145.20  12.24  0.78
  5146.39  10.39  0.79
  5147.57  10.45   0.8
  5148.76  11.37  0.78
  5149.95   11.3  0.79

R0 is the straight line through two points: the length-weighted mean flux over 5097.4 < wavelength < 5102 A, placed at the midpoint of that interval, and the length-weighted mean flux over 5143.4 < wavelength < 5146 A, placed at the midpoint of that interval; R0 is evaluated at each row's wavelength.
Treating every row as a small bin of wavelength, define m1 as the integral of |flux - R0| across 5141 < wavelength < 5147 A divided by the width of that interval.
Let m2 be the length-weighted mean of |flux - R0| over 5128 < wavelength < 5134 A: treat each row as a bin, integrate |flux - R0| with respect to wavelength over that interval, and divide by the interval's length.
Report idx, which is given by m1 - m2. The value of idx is -0.04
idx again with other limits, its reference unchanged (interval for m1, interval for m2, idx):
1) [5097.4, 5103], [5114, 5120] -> 0.01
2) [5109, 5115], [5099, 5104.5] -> -0.12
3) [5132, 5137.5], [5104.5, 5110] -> 0.51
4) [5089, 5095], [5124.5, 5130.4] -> 0.79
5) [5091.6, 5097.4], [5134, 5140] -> 0.58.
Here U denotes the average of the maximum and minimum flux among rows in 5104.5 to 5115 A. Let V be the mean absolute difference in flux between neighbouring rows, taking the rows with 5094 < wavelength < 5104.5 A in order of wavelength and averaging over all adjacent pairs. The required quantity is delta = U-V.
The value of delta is 10.06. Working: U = 11.2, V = 1.12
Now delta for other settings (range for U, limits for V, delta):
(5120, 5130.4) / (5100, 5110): 9.58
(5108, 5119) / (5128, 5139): 10.59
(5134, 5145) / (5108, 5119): 10.27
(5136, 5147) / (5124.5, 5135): 9.76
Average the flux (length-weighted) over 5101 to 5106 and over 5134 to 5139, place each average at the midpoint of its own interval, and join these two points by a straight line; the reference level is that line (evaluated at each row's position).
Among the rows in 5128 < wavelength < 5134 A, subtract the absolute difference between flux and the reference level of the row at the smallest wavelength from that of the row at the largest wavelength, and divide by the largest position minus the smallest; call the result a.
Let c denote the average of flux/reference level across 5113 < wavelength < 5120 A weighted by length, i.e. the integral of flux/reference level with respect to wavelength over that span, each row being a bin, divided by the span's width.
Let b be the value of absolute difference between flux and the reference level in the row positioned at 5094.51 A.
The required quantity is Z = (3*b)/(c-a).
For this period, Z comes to 5.2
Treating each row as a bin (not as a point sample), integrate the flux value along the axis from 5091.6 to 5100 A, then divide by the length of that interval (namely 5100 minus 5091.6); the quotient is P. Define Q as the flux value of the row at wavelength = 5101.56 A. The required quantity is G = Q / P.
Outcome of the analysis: 0.88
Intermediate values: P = 11.9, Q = 10.49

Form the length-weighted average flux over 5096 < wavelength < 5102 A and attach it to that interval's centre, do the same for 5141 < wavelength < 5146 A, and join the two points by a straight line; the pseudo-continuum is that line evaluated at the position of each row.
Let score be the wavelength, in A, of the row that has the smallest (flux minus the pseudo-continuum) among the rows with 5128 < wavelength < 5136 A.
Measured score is 5133.37 A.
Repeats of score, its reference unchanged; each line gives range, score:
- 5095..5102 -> 5100.38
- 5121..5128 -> 5125.10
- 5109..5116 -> 5110.96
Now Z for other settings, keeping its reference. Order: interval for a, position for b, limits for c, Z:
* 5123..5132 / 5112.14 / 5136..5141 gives 0.2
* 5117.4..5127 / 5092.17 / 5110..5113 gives 1.0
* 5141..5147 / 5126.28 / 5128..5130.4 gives 4.0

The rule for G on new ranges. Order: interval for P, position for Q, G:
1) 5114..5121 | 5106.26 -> 0.82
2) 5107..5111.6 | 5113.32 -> 1.14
